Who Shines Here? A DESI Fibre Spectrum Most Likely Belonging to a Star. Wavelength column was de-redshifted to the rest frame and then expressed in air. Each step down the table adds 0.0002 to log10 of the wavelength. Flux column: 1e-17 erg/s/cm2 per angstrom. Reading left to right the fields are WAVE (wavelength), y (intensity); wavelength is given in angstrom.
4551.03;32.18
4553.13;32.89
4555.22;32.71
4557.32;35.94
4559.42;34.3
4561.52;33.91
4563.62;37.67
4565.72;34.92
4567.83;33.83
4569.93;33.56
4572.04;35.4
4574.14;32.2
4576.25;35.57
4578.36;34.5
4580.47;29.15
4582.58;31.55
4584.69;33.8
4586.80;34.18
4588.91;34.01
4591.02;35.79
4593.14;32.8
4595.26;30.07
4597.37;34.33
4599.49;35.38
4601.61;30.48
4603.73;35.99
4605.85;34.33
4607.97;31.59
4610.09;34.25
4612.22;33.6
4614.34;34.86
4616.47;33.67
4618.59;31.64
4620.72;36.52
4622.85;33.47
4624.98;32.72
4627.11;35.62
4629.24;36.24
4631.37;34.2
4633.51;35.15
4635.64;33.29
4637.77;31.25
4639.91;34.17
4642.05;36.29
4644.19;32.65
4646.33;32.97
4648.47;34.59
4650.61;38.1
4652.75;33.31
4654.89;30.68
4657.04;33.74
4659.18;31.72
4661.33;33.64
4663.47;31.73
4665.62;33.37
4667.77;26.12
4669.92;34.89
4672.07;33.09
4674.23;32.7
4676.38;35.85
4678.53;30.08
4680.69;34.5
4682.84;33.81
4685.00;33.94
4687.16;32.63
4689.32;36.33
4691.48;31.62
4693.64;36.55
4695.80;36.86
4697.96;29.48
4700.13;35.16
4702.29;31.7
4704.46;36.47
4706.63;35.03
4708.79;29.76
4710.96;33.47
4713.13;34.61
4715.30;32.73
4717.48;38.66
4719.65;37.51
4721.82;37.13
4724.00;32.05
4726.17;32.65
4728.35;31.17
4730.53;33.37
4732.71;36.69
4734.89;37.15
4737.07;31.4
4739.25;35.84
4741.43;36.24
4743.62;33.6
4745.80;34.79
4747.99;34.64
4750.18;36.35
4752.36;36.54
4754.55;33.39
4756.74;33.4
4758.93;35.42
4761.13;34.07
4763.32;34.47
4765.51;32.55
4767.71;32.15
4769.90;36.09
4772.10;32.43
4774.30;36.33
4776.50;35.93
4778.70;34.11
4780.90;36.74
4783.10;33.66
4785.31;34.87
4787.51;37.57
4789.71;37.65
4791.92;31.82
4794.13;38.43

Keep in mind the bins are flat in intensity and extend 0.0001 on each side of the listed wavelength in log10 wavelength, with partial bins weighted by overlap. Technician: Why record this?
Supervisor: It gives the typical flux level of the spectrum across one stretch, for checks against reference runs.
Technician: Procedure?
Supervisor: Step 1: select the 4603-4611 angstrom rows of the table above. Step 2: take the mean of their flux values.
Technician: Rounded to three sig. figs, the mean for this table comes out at 34.0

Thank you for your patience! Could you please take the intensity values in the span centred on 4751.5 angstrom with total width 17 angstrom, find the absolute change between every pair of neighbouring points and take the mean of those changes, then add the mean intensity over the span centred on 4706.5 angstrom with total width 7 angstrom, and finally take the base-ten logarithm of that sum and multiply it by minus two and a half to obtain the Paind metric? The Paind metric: -3.86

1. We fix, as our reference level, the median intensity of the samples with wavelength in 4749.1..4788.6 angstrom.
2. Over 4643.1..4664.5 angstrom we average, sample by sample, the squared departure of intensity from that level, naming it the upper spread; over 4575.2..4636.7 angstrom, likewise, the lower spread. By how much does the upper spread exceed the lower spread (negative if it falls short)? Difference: 1.3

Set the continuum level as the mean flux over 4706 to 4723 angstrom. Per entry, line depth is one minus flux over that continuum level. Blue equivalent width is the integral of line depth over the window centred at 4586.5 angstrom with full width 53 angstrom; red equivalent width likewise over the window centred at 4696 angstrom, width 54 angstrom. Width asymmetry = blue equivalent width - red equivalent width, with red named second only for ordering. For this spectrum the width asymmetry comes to 0.7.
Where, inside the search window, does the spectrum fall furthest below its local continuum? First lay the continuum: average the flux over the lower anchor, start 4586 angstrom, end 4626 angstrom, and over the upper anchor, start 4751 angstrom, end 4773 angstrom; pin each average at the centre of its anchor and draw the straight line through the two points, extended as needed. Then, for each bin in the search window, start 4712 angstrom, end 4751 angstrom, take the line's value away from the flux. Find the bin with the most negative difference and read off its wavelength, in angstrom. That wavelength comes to 4728.35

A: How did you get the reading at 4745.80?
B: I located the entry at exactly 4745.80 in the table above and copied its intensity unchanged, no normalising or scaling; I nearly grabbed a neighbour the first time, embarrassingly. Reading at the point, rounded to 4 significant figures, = 34.79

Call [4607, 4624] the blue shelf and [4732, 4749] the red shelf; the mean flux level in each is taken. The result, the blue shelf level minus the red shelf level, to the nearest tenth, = -1.3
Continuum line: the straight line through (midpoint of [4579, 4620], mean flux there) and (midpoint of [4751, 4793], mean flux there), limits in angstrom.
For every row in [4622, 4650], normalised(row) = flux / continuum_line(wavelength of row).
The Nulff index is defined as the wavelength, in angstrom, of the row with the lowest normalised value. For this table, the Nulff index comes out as 4637.77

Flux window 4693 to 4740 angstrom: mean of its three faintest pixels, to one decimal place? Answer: 30.1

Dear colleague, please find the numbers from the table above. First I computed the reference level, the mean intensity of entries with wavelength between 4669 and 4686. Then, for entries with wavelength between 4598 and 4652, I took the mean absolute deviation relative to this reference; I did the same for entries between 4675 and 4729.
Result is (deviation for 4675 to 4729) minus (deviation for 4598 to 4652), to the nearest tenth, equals 0.7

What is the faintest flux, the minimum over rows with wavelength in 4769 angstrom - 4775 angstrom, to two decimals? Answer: 32.43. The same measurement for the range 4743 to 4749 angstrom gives 33.60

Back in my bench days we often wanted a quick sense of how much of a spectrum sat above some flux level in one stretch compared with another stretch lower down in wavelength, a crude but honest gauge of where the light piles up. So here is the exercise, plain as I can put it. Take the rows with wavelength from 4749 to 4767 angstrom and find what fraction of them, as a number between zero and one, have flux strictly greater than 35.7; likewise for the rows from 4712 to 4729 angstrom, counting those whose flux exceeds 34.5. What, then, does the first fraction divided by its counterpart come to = 0.50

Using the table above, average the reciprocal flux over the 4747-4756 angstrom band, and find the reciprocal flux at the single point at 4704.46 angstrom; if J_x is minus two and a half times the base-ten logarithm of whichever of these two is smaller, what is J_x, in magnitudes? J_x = 3.90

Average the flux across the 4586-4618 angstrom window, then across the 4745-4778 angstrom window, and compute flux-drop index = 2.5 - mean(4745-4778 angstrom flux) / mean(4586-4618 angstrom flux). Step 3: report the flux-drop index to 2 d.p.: 1.47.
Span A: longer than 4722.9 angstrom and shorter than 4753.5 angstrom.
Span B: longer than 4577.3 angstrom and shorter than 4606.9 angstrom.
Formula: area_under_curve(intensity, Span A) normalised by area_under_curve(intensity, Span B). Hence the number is 1.07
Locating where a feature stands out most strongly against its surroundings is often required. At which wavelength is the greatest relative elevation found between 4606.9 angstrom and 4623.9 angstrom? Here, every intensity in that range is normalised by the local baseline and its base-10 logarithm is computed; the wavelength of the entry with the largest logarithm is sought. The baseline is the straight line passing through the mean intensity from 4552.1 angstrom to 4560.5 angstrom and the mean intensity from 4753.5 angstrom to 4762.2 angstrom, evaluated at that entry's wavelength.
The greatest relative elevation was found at 4620.72 angstrom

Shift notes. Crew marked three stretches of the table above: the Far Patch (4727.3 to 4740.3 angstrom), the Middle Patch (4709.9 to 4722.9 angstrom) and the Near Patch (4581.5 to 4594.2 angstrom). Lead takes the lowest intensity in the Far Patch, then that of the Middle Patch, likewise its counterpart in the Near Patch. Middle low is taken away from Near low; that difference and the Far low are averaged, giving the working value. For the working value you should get 15.0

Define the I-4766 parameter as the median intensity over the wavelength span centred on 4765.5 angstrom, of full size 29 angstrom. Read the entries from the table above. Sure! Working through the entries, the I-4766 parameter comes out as 34.1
